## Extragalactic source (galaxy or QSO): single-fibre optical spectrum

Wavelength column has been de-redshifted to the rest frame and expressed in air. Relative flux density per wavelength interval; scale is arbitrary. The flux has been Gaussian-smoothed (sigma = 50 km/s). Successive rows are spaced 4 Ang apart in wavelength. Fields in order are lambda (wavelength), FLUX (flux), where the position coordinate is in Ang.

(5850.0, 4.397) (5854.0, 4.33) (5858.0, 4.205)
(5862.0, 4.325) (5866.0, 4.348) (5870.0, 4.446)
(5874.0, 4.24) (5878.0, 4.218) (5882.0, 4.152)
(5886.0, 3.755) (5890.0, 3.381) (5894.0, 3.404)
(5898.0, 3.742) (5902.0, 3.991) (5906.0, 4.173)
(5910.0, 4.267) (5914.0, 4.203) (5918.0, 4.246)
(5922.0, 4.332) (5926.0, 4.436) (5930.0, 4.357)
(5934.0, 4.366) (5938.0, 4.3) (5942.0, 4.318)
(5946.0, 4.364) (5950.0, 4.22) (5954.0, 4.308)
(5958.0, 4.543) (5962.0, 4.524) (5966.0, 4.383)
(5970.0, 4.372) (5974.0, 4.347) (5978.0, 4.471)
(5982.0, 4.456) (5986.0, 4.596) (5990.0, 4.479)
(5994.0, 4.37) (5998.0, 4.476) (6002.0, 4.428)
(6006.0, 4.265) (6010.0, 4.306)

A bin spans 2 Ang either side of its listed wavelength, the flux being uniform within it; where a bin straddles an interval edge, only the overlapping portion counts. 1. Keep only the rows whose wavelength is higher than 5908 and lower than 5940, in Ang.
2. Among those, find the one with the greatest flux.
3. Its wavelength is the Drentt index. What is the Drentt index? 5926.0 Ang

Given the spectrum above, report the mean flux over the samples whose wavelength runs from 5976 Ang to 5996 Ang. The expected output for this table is 4.47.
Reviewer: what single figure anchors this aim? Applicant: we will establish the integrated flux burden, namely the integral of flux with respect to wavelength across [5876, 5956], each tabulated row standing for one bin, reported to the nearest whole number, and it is 330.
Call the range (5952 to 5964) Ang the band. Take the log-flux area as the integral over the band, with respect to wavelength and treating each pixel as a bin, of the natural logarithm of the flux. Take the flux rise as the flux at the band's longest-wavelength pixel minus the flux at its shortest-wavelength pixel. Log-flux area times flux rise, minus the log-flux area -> -14.1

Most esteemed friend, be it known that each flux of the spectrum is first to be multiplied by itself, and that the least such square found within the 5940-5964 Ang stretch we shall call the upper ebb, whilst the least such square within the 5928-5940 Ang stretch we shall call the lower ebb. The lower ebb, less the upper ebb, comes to 0.7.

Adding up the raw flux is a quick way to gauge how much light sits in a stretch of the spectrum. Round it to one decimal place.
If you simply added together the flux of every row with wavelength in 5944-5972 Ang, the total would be 30.7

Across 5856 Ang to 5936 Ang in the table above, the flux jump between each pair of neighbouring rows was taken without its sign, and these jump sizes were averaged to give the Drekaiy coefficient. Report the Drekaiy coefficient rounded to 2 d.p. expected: 0.14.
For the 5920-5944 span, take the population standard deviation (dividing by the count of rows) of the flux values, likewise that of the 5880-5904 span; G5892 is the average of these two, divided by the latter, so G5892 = 0.58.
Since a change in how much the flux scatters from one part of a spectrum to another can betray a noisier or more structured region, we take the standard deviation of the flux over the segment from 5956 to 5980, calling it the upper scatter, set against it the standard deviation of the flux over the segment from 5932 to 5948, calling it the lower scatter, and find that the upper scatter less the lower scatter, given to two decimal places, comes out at 0.05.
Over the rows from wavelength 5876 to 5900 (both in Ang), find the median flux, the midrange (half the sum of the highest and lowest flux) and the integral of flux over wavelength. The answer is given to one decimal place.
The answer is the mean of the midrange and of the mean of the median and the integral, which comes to 25.5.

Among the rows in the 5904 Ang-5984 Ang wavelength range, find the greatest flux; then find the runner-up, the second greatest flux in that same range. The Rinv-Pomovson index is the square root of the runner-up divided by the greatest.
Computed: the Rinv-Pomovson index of 0.998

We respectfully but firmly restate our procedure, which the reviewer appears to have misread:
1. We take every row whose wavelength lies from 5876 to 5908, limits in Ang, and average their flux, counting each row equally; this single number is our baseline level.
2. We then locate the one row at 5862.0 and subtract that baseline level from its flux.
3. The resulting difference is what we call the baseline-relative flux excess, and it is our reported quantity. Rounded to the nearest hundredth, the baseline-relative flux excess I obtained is 0.47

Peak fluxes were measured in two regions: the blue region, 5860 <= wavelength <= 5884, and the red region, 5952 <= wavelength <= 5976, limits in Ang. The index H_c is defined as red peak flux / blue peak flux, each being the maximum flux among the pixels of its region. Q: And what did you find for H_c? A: 1.02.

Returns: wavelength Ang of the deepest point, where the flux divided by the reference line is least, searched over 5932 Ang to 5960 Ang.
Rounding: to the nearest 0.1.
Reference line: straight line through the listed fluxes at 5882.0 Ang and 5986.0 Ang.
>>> 5950.0 Ang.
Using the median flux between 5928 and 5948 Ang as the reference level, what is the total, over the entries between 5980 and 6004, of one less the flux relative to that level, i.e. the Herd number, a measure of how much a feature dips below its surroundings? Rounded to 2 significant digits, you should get -0.15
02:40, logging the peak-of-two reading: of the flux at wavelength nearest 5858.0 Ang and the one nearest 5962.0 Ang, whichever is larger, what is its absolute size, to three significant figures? 4.52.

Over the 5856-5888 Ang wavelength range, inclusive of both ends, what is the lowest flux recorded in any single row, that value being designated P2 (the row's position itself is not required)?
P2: 3.755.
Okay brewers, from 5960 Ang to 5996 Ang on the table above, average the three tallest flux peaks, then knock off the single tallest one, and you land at -0.063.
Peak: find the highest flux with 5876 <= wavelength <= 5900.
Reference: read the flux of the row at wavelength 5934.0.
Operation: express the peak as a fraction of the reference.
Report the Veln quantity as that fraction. 0.97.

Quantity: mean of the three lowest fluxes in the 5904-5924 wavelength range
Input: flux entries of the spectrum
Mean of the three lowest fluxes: 4.21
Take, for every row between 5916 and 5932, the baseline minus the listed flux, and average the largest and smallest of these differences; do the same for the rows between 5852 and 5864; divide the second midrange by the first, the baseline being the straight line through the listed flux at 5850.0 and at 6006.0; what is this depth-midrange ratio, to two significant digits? -25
